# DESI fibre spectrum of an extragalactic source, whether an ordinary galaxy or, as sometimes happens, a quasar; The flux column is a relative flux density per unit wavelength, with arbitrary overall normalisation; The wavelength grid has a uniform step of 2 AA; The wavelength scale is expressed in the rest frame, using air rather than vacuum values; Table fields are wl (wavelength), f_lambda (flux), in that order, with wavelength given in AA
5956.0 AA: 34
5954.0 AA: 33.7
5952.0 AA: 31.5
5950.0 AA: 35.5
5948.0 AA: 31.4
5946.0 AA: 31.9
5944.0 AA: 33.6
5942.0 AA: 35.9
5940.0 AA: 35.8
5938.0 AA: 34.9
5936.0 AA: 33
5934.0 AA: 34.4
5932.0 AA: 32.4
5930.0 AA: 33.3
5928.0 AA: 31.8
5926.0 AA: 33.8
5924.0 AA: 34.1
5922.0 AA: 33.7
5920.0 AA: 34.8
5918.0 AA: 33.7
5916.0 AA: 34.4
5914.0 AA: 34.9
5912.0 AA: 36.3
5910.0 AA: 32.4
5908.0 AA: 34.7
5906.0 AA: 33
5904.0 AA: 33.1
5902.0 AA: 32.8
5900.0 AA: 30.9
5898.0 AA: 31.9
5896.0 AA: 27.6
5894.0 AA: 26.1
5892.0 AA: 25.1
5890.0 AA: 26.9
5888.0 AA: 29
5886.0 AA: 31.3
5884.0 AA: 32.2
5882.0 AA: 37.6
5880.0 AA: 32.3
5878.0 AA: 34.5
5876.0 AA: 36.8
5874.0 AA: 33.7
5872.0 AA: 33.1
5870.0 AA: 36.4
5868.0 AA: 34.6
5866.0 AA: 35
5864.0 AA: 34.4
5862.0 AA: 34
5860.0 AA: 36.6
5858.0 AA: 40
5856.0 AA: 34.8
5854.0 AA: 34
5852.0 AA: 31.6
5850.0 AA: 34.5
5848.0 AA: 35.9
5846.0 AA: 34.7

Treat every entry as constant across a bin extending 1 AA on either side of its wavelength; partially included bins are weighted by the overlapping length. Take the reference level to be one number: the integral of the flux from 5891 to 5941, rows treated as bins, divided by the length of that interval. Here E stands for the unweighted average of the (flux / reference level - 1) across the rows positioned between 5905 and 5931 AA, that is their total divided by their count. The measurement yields 0.035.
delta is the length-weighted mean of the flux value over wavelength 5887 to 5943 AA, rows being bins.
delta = 32.5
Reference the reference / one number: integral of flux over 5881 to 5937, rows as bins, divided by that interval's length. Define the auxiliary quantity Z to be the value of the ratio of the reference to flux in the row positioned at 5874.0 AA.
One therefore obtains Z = 0.959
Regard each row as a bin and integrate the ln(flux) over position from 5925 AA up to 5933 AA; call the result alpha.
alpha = 27.9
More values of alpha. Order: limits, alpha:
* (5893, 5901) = 26.9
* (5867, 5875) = 28.3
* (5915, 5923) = 28.2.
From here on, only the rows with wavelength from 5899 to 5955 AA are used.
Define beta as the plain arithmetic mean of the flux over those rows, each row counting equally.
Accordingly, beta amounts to 33.6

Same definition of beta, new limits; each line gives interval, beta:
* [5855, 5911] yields 32.9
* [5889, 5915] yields 31.2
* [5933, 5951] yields 34.0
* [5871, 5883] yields 34.7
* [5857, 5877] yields 35.5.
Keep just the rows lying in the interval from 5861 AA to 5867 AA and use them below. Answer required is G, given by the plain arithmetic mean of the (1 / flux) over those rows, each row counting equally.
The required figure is 0.0290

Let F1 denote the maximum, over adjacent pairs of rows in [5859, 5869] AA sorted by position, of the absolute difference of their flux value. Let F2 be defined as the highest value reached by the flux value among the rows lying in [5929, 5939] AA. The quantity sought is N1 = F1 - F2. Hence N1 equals -32.3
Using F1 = 2.6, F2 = 34.9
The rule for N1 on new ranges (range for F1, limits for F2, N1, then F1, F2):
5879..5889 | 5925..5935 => -29.0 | 5.4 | 34.4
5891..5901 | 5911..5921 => -32.0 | 4.3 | 36.3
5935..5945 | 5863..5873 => -34.1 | 2.3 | 36.4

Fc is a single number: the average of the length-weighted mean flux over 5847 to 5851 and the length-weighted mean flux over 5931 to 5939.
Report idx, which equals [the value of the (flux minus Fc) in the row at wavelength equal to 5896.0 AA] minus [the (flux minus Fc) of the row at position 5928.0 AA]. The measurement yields -4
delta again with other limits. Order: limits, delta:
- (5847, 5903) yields 33.0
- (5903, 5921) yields 34.1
